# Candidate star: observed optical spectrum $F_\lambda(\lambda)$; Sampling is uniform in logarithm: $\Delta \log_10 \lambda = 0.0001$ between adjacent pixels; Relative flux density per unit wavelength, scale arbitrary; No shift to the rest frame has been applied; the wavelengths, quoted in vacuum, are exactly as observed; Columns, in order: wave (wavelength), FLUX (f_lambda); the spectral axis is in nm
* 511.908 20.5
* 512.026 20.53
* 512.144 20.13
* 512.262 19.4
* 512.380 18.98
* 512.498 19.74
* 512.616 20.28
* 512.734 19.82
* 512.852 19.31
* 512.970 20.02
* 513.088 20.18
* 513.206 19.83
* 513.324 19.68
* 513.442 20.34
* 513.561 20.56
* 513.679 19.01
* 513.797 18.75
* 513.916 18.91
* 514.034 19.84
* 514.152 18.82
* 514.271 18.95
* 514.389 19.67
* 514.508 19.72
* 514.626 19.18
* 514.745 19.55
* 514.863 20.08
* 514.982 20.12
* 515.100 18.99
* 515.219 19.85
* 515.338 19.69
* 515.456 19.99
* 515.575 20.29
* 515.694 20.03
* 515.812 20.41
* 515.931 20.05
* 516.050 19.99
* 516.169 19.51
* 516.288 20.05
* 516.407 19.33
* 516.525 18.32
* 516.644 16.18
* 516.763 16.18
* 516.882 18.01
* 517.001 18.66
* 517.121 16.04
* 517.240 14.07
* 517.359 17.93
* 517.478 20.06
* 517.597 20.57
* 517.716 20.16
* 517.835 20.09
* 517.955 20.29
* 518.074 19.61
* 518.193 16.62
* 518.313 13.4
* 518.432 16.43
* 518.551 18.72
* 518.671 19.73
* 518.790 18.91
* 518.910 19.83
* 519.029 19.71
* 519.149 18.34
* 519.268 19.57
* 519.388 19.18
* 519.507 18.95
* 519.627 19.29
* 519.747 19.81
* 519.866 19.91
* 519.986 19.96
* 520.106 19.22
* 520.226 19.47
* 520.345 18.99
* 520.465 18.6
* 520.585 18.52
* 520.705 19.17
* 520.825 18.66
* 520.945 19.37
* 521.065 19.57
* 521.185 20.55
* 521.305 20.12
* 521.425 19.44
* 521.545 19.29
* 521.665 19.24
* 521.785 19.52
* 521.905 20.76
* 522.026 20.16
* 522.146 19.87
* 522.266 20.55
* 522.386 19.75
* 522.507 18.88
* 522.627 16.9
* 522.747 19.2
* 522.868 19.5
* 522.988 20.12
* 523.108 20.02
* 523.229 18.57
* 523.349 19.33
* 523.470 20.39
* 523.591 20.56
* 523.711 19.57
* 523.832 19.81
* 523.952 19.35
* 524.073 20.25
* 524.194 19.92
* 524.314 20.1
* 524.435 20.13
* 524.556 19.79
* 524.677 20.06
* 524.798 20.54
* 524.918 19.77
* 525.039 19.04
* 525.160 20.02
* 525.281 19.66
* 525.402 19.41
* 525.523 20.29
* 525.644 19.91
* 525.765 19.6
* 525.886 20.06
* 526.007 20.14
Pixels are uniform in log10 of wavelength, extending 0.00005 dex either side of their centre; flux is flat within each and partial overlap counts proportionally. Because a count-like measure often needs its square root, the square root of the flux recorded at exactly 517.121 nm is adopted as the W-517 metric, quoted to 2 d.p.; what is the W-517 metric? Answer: 4.00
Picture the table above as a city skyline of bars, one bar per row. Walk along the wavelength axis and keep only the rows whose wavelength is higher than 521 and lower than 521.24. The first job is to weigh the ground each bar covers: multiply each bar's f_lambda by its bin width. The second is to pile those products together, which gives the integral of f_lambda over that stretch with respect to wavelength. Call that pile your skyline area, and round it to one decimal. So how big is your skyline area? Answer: 4.8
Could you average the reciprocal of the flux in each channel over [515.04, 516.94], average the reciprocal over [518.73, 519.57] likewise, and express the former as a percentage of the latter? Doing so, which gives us 100.6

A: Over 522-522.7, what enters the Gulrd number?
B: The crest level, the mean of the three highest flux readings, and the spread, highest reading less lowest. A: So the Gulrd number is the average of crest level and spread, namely 11.92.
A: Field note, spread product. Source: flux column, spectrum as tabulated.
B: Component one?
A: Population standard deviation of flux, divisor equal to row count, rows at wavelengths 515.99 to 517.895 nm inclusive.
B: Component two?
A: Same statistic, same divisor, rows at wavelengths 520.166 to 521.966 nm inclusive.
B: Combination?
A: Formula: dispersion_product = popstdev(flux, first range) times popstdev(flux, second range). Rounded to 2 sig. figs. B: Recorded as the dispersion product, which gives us 1.2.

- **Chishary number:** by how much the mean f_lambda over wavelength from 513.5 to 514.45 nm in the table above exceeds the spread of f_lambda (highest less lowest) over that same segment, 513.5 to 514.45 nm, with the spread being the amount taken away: 17.5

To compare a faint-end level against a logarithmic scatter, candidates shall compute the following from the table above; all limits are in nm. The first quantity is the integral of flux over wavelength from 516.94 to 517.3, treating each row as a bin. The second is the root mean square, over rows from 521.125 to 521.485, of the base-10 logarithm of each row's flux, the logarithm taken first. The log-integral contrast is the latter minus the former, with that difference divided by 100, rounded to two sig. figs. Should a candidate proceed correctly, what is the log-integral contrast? -0.045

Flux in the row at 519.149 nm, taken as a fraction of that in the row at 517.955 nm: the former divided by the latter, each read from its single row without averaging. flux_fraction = 0.90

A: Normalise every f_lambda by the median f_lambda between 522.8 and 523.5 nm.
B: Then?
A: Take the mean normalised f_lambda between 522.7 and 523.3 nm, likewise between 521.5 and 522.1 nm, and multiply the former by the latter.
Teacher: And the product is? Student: 0.99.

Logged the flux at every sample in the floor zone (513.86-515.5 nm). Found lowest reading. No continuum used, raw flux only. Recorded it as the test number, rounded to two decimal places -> 18.82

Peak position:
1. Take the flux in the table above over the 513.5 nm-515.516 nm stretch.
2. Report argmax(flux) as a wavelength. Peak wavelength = 513.561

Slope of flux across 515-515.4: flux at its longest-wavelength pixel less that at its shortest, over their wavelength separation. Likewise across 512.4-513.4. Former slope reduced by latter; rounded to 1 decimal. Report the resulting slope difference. 3.0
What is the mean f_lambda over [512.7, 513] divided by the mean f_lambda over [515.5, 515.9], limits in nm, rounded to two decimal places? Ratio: 0.97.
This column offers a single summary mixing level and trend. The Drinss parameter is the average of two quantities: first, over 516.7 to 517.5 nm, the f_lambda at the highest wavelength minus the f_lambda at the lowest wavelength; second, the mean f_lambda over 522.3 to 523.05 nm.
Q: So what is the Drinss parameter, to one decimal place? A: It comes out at 11.5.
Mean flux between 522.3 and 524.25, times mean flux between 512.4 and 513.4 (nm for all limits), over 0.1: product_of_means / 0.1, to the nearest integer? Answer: 3874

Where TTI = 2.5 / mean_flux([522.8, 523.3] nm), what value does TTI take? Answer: 0.128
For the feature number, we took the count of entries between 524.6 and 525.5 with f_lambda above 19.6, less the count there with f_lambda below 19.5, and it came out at 3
